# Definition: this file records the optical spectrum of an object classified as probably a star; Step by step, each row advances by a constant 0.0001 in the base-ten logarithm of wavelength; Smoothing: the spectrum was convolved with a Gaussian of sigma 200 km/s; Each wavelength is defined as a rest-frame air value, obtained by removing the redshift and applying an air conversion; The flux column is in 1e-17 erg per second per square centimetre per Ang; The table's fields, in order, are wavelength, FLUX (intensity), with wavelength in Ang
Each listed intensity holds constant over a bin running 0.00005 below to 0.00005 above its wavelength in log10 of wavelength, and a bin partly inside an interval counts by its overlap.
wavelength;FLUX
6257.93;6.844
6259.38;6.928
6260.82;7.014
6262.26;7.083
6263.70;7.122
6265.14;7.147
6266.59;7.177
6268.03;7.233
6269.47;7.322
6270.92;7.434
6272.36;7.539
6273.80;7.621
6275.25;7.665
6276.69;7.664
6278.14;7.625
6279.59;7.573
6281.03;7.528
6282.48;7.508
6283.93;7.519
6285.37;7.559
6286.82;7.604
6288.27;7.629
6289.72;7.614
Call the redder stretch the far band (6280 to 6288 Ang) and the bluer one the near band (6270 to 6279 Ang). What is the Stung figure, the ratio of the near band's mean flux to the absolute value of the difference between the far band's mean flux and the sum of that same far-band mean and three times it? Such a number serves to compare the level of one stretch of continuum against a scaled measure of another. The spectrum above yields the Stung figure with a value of 0.335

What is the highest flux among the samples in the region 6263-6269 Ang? 7.233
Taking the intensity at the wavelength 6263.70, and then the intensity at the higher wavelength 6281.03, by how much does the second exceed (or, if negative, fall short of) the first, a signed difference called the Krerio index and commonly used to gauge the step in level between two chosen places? 0.4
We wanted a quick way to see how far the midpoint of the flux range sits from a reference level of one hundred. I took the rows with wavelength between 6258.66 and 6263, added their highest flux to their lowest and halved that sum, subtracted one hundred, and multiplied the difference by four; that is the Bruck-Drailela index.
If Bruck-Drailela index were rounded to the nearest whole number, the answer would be -372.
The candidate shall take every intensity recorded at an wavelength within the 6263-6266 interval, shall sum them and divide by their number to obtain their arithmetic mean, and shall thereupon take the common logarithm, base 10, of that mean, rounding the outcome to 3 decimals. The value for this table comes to 0.853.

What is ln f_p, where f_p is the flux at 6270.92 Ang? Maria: 2.01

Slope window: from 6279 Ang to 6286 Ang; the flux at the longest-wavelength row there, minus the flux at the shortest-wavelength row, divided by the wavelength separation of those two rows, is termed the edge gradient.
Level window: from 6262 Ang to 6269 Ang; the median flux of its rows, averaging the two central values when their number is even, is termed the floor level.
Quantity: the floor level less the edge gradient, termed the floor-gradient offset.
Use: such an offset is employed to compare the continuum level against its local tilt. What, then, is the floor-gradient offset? 7.15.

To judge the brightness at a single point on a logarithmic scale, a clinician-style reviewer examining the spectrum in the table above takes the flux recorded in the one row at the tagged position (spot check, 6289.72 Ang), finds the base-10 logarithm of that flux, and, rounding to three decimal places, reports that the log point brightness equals 0.882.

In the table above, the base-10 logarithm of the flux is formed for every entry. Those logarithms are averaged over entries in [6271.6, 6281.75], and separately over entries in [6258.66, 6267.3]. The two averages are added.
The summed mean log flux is 1.73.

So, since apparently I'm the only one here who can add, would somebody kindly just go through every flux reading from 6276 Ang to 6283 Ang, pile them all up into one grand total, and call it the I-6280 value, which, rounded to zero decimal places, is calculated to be 38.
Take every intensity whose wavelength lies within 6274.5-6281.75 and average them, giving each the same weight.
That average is 7.61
